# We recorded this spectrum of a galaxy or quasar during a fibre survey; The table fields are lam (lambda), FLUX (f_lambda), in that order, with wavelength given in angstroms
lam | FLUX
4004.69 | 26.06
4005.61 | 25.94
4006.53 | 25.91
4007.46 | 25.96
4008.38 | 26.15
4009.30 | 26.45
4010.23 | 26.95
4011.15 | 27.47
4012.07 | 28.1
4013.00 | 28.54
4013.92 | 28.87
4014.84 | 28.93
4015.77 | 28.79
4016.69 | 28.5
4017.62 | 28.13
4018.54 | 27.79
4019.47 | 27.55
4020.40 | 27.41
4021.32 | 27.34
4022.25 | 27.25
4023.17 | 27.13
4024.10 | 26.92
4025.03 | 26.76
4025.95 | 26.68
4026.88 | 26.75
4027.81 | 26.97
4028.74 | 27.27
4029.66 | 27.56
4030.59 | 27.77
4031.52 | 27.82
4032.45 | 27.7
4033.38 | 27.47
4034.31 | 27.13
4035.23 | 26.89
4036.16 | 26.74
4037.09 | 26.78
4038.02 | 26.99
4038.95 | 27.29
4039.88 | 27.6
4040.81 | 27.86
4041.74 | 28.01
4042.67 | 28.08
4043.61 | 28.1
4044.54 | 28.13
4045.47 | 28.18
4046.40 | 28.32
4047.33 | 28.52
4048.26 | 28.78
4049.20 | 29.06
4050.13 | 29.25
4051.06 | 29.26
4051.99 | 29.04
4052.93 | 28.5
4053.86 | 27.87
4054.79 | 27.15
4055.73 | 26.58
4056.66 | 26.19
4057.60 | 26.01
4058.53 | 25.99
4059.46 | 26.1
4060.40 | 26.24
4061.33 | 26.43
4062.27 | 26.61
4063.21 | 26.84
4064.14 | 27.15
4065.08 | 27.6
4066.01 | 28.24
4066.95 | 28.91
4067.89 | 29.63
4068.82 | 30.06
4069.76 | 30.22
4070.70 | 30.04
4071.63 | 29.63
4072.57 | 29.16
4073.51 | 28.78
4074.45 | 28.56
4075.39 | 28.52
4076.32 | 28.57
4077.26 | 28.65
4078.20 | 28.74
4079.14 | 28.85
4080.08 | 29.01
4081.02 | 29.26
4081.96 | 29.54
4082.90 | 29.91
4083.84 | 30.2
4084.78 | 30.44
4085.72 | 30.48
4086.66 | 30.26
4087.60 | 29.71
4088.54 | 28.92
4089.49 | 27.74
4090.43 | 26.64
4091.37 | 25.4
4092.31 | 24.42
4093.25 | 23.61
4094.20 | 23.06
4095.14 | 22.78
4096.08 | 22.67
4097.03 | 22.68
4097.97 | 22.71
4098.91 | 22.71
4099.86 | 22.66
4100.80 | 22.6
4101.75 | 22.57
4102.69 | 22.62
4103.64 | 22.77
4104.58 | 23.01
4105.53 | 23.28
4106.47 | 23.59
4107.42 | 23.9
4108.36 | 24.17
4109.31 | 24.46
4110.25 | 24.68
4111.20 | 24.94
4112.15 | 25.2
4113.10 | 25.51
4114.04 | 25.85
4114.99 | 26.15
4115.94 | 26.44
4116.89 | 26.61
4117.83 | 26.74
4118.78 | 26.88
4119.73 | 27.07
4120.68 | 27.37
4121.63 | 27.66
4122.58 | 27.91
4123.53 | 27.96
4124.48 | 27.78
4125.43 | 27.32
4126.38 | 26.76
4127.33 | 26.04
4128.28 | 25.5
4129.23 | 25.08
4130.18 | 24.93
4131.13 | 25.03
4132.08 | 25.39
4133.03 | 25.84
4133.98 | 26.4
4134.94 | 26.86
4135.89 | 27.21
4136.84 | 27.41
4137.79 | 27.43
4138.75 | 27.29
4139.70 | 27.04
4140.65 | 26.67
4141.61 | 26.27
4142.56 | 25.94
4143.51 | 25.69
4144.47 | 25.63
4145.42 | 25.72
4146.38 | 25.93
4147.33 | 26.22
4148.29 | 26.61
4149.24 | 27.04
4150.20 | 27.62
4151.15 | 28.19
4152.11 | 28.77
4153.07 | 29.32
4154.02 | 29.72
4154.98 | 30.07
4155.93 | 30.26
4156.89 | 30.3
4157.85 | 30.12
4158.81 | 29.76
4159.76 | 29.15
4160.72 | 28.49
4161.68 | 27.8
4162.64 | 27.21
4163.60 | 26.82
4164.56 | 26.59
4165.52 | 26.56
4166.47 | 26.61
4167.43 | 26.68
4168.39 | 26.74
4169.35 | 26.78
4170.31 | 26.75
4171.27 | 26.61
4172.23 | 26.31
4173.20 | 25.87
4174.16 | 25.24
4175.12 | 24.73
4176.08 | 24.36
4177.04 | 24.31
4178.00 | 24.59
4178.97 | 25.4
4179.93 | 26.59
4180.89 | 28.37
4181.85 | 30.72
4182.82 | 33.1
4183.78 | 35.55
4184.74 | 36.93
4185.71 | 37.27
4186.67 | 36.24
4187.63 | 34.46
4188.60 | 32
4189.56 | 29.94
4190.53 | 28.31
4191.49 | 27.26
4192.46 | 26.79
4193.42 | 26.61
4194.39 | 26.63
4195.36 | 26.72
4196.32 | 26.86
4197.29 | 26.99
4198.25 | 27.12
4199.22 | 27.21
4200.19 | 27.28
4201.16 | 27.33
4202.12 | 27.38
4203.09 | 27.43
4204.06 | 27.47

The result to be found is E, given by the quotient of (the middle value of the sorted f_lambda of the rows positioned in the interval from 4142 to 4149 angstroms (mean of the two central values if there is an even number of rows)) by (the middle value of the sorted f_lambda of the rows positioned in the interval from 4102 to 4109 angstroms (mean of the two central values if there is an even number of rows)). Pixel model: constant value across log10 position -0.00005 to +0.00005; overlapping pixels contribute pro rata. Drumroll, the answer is 1.11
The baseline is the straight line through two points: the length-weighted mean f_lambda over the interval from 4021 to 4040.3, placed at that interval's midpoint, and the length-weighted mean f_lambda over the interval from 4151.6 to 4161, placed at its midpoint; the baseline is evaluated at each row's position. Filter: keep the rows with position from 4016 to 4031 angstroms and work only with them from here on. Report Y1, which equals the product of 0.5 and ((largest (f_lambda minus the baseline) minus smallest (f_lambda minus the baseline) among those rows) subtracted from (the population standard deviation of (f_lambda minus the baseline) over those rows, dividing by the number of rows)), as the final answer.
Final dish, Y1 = -0.73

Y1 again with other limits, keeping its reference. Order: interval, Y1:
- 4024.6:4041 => -0.39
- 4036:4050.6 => -0.80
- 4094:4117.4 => -1.26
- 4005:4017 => -0.86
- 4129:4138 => -0.72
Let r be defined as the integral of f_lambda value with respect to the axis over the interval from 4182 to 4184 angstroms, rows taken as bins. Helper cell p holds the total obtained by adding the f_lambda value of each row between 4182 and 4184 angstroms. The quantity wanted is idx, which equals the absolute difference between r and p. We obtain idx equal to 1.6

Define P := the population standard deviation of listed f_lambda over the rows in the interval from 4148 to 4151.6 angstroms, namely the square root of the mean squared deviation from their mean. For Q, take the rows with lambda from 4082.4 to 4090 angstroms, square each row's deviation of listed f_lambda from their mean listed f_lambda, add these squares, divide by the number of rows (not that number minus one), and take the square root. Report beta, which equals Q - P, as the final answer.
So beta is 0.3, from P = 0.6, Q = 0.9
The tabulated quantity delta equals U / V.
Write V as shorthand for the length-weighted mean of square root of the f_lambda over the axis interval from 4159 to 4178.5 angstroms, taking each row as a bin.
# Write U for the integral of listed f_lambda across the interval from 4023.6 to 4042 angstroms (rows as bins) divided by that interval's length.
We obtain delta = 5.298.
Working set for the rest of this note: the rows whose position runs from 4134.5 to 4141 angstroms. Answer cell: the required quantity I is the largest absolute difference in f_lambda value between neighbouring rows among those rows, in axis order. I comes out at 0.37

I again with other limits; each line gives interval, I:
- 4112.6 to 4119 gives 0.34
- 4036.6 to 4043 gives 0.31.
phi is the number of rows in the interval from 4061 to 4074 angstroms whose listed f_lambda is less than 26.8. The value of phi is 2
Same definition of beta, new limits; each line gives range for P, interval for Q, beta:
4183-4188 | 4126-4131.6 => -0.4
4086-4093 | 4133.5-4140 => -1.7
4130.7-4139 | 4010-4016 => -0.2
